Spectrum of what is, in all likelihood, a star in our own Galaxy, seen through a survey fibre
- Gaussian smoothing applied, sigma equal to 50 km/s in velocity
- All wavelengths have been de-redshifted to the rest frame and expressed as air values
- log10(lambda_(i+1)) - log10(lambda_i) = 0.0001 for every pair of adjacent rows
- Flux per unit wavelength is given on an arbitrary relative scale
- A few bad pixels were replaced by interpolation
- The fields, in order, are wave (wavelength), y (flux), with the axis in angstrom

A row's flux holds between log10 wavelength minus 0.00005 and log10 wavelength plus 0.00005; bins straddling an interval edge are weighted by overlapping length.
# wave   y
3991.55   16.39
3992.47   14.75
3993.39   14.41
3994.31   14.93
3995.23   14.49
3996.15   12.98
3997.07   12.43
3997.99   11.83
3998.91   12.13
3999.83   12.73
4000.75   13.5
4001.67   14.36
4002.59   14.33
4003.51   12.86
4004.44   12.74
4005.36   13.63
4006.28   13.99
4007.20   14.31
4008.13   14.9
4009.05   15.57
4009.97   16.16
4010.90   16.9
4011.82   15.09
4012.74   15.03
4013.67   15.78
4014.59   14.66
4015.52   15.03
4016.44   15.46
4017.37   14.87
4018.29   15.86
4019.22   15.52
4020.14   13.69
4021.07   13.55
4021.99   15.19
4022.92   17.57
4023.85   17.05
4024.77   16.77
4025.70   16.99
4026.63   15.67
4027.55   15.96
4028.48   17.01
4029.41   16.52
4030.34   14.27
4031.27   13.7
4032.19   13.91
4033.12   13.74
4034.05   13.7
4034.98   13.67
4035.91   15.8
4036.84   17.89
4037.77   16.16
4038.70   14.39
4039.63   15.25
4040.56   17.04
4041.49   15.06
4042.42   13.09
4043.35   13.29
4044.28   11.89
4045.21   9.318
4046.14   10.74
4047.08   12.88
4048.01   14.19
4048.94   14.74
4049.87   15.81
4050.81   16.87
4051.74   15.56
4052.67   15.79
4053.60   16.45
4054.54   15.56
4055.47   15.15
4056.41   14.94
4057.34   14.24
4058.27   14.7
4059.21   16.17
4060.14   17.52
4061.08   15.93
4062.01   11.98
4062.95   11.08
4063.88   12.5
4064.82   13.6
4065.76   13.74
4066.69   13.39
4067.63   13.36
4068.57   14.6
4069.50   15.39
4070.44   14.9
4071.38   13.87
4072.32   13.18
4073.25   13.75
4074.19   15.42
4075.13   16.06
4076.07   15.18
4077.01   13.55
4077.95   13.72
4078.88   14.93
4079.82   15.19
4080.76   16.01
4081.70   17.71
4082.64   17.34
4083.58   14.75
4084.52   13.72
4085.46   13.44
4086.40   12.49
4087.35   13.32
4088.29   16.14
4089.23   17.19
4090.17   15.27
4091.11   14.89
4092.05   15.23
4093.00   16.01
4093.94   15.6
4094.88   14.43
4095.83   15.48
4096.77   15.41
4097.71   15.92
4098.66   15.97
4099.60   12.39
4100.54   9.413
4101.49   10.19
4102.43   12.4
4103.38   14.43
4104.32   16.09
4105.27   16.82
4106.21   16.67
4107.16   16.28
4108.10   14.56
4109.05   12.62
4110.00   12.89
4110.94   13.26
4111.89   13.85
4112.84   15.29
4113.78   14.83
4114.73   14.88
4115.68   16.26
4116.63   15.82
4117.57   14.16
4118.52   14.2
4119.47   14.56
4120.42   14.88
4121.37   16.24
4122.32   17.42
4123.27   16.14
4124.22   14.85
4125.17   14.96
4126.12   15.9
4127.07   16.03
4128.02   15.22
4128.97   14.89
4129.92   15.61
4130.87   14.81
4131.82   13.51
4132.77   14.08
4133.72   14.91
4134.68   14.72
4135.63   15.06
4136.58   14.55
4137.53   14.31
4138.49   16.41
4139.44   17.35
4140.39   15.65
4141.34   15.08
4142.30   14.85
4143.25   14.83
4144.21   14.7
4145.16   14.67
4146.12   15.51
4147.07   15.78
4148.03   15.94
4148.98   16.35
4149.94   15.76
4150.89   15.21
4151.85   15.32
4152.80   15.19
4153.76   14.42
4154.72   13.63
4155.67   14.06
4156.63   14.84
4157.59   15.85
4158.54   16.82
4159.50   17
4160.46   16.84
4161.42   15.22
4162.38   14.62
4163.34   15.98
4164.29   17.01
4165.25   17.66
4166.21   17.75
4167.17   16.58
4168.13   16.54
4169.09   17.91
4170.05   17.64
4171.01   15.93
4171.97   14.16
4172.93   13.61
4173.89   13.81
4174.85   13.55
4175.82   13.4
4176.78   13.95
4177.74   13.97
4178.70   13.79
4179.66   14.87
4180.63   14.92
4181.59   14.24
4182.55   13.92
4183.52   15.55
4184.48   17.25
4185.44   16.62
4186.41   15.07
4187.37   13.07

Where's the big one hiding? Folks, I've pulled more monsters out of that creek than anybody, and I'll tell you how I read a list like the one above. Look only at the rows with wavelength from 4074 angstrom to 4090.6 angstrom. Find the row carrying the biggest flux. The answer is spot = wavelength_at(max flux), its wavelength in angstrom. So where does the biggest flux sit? 4081.70 angstrom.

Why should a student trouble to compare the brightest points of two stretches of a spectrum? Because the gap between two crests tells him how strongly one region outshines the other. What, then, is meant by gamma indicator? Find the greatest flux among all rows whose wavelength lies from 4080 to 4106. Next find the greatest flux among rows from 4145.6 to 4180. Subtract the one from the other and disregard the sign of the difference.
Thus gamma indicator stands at 0.2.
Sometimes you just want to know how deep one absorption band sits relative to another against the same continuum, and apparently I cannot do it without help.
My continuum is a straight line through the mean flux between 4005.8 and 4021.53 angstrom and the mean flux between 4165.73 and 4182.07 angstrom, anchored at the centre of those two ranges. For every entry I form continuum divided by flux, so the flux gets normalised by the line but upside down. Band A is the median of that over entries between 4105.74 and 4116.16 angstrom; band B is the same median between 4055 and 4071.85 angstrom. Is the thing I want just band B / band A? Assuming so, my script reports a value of 1.03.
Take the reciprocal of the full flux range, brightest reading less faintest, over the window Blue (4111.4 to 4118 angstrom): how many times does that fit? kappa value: 0.41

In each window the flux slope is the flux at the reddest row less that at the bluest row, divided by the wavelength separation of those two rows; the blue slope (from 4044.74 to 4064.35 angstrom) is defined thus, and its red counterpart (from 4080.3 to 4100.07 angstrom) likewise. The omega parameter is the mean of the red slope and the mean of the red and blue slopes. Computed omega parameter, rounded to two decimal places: -0.10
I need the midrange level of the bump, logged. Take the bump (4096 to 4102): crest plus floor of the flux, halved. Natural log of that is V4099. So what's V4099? 2.54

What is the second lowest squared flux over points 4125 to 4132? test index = 219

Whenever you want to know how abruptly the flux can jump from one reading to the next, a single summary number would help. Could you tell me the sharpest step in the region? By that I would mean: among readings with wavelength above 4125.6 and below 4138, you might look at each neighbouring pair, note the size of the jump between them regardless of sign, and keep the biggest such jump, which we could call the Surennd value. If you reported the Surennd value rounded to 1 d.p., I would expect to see 1.3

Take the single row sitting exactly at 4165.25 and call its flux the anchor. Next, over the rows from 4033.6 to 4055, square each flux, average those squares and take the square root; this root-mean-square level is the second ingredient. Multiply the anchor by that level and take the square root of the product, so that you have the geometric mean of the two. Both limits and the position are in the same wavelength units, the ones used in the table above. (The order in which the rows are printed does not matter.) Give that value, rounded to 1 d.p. 16.1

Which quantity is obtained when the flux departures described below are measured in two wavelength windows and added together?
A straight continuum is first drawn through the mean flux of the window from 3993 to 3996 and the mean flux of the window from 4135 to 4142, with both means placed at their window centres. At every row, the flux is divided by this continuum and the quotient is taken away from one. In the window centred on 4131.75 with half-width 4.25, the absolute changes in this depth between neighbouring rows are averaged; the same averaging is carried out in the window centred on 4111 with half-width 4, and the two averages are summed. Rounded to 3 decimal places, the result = 0.097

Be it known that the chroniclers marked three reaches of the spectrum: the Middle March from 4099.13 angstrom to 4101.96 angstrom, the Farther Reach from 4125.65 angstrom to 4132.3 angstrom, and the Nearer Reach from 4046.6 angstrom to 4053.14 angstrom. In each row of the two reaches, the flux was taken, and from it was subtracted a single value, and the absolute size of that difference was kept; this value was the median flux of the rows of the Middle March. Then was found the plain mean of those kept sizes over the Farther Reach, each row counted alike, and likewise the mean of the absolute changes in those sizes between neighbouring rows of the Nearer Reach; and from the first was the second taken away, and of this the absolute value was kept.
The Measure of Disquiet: 4.03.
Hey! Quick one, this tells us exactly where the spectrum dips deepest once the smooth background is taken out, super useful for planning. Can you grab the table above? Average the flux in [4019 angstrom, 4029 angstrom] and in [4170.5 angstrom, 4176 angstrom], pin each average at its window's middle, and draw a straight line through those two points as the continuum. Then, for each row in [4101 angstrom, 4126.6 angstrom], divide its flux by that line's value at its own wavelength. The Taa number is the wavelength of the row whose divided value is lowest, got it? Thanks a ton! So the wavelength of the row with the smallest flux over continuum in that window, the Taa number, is 4101.49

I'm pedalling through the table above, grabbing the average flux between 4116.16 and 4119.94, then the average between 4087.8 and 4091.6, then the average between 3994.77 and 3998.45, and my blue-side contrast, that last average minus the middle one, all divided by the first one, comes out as -0.20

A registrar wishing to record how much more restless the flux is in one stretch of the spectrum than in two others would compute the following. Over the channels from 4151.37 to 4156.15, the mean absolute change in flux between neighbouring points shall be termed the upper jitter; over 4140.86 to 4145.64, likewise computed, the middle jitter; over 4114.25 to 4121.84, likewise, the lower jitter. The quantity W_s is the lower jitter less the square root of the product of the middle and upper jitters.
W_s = 0.6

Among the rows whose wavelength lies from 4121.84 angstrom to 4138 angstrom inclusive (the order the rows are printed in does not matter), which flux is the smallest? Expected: 13.51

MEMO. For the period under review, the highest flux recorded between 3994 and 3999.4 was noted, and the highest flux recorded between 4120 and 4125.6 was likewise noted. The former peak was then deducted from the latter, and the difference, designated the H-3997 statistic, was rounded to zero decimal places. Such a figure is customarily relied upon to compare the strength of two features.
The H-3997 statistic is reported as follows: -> 2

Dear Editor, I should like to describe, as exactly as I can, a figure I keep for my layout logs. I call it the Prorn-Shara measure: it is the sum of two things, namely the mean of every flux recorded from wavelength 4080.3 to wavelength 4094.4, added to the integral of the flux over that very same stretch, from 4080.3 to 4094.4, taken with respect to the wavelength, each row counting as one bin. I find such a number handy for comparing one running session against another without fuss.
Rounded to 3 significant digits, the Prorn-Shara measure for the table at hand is 231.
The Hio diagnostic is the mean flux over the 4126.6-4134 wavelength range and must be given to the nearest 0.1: 14.9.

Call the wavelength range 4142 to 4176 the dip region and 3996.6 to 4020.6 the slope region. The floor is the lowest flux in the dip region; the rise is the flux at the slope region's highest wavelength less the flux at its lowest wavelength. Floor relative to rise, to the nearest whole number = 11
